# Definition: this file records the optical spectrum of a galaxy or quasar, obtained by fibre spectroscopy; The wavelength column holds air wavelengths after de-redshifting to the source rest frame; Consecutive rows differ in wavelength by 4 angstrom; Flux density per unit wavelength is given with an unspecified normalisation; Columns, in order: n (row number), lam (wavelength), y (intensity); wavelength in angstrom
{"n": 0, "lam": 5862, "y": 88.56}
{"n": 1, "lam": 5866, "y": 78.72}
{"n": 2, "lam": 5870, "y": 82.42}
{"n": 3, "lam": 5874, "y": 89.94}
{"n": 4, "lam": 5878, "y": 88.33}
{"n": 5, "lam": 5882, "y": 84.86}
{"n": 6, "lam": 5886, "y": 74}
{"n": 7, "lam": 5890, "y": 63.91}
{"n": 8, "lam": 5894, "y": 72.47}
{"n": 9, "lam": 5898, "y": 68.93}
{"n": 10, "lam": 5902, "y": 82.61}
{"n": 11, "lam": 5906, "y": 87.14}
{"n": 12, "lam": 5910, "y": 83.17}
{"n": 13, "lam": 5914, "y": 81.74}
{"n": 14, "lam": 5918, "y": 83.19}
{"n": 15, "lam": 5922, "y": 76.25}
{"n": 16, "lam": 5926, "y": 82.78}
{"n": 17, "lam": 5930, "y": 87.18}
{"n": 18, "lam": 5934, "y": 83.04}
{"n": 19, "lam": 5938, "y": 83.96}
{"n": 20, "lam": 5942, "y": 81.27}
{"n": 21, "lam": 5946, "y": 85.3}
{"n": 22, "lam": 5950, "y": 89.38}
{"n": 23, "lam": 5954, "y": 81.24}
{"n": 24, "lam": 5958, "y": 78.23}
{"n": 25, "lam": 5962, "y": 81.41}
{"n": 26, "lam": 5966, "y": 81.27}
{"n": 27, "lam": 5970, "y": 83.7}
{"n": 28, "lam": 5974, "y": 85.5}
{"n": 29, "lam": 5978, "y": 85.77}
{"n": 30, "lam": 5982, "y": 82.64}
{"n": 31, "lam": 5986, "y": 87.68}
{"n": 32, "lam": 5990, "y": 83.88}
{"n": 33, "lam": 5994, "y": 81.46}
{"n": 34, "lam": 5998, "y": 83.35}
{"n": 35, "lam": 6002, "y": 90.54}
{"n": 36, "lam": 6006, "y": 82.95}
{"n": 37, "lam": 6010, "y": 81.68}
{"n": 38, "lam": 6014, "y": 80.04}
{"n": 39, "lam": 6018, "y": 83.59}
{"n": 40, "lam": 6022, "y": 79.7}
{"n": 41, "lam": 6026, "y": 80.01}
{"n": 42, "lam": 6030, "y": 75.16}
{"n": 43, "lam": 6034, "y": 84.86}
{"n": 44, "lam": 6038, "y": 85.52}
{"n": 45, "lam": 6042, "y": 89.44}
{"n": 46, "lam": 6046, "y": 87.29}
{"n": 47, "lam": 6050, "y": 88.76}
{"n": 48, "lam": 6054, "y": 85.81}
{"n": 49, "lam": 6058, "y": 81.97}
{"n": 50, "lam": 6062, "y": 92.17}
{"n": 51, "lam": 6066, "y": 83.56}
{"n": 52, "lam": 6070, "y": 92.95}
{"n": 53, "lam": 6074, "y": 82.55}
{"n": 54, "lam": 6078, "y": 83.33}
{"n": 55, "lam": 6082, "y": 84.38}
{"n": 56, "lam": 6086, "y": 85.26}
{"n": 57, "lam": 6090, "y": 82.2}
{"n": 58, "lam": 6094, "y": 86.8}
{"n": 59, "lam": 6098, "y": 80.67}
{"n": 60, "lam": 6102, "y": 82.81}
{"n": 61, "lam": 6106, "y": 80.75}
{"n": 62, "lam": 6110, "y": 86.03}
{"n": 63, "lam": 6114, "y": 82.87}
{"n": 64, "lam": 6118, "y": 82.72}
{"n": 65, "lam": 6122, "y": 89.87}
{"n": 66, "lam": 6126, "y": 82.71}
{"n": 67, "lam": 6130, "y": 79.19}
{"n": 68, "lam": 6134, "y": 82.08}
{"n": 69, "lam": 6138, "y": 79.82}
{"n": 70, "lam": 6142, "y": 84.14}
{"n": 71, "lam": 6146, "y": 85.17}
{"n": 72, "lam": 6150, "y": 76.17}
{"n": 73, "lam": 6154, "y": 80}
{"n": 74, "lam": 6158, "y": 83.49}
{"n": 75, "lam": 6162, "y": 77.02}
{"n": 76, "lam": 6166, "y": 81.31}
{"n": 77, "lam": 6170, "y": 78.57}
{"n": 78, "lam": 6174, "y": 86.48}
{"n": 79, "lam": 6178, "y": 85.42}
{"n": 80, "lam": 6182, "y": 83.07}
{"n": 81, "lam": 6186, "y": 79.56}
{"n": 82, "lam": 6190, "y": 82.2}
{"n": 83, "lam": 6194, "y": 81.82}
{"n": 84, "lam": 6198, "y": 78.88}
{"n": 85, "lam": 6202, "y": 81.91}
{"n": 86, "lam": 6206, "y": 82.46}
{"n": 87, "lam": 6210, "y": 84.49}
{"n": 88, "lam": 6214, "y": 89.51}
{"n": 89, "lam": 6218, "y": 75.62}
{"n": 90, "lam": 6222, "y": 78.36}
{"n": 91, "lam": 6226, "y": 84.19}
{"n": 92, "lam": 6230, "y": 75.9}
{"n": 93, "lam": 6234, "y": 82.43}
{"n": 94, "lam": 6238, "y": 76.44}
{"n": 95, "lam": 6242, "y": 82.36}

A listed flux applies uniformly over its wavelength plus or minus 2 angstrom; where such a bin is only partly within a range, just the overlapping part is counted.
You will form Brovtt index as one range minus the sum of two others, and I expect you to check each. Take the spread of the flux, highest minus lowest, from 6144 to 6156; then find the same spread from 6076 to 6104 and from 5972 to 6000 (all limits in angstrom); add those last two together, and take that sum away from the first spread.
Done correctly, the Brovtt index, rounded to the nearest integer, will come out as -3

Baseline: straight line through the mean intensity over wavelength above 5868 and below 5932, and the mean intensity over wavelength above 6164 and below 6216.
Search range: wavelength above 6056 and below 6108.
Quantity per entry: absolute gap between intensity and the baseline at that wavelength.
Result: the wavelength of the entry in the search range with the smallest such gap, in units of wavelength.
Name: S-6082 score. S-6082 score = 6090 angstrom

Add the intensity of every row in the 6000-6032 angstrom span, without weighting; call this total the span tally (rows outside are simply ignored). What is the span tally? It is 654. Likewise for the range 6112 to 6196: 1724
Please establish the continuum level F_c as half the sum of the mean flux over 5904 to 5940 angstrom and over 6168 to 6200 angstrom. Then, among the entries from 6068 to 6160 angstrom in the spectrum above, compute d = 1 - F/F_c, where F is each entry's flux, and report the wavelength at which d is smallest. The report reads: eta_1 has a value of 6070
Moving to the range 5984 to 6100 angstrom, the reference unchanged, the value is 6070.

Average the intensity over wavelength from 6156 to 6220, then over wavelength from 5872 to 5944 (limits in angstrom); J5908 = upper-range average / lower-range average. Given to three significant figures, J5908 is 1.01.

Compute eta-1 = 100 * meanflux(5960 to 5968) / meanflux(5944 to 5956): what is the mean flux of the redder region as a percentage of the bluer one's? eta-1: 95.4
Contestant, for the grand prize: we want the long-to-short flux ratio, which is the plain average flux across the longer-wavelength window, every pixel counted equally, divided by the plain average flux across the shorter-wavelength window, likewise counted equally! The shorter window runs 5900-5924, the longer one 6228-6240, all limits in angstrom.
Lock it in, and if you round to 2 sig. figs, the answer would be 0.95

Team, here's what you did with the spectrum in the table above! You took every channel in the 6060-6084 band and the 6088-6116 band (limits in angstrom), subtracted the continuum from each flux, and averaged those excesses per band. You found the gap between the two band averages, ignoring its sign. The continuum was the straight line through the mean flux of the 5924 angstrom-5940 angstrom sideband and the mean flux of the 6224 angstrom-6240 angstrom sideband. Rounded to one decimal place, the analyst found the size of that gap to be 2.9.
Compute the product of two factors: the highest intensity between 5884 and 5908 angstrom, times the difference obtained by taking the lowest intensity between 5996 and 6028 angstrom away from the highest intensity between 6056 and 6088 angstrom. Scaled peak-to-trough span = 1155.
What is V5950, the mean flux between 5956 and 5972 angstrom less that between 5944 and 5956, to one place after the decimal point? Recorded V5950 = -4.2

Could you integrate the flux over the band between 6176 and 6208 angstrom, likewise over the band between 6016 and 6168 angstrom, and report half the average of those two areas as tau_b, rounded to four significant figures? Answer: 3827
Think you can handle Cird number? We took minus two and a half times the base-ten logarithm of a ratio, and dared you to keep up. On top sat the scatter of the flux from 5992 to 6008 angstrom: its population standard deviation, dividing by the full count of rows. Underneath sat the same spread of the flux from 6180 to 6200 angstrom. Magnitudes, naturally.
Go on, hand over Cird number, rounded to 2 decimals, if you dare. -0.85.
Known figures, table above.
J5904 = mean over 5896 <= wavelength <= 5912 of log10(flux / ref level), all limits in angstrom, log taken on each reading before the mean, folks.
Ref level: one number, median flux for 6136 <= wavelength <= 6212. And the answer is -0.009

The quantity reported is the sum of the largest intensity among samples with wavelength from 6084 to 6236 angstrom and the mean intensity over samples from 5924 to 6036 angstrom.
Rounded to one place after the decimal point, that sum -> 173.0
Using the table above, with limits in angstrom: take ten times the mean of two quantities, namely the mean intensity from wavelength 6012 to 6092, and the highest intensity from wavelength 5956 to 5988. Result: 861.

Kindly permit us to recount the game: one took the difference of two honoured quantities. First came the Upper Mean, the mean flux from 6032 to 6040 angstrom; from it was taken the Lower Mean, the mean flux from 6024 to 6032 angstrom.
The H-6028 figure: 7.6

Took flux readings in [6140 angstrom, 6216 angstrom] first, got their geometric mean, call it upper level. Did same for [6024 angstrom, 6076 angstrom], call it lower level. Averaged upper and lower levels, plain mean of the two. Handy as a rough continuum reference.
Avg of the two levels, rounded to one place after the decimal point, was 83.7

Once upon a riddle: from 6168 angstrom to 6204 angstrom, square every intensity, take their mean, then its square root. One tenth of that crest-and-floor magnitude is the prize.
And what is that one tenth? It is 8.20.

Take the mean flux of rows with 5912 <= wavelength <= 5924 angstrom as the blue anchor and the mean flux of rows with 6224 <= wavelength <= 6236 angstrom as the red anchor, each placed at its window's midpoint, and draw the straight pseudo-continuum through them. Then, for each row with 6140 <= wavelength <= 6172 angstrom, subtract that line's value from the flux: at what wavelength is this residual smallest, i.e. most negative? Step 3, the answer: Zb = 6150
